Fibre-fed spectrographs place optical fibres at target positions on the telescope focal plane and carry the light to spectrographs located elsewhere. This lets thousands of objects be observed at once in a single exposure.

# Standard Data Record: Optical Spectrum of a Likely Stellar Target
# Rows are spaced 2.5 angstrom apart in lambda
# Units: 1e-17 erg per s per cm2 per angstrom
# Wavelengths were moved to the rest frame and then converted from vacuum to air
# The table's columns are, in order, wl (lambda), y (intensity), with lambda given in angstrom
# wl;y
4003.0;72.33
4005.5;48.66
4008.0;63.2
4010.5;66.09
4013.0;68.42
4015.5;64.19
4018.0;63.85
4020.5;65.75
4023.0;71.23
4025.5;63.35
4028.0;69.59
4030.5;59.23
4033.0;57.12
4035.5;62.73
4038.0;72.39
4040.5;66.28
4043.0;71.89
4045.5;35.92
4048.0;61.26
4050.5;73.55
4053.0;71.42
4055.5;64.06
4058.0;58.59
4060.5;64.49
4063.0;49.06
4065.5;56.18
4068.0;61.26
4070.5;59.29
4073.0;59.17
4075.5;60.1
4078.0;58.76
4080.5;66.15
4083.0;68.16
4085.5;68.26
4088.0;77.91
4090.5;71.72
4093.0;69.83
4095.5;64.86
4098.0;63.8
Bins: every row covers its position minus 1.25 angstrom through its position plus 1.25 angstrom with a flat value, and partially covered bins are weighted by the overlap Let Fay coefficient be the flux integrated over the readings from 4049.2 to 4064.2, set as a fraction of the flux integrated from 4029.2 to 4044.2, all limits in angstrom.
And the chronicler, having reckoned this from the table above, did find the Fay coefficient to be 0.98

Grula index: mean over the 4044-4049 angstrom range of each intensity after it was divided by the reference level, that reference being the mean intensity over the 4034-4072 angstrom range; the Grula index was 0.79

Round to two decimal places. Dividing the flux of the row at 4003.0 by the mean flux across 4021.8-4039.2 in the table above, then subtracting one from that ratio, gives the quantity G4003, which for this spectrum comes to 0.11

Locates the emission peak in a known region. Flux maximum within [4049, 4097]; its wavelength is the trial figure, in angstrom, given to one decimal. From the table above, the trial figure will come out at 4088.0 angstrom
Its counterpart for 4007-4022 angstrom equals 4013.0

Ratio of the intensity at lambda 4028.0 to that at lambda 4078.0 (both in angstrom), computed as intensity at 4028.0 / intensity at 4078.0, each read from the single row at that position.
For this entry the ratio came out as 1.18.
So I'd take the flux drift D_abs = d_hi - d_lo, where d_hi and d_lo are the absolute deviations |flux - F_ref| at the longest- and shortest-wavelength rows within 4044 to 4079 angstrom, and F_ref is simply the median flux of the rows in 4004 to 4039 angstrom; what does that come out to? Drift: -23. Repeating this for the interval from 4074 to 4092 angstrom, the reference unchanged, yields 4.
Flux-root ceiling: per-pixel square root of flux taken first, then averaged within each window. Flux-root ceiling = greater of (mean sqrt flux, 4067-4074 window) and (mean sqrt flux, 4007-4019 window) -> 8.07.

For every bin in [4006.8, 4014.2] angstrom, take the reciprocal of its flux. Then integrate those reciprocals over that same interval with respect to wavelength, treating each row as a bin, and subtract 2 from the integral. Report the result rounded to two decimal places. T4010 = -1.89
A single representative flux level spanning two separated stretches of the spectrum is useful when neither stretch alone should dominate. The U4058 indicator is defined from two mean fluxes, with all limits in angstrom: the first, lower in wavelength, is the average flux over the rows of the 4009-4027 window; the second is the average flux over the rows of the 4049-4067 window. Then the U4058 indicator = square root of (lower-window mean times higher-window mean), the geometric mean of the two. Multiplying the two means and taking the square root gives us 64.3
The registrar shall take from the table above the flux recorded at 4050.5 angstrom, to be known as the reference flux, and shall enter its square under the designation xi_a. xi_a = 5410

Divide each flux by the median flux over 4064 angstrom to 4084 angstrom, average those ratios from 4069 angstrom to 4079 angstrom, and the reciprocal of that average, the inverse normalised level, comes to 1.01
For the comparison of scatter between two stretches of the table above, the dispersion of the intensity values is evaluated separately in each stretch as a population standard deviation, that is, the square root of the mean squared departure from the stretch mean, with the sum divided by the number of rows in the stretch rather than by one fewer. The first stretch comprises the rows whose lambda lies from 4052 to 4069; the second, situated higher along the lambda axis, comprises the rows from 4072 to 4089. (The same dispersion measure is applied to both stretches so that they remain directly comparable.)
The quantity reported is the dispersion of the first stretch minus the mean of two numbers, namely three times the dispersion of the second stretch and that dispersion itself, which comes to -6.2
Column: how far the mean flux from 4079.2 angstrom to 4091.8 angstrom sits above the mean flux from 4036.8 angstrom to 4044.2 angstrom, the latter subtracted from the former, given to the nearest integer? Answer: 0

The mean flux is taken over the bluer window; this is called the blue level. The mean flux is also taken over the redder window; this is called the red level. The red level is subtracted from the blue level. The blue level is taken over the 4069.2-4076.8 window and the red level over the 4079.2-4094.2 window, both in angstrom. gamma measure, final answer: -11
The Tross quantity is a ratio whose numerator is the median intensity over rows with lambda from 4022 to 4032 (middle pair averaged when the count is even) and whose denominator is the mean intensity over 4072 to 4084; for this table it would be 1.06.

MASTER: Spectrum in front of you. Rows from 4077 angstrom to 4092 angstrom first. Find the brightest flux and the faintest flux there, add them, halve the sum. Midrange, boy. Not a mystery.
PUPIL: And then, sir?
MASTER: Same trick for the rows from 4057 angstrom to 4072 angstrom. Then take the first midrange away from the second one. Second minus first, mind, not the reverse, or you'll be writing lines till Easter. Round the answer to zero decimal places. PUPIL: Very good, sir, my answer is -12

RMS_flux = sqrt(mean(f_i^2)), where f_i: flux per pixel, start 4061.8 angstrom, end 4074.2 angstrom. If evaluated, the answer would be 57.2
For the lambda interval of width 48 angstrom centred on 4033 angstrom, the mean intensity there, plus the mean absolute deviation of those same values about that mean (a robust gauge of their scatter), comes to 69.9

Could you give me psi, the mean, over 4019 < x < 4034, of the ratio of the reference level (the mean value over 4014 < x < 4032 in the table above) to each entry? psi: 1.02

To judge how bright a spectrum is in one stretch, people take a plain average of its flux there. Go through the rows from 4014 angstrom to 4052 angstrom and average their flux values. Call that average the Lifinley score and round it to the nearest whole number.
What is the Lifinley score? 64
